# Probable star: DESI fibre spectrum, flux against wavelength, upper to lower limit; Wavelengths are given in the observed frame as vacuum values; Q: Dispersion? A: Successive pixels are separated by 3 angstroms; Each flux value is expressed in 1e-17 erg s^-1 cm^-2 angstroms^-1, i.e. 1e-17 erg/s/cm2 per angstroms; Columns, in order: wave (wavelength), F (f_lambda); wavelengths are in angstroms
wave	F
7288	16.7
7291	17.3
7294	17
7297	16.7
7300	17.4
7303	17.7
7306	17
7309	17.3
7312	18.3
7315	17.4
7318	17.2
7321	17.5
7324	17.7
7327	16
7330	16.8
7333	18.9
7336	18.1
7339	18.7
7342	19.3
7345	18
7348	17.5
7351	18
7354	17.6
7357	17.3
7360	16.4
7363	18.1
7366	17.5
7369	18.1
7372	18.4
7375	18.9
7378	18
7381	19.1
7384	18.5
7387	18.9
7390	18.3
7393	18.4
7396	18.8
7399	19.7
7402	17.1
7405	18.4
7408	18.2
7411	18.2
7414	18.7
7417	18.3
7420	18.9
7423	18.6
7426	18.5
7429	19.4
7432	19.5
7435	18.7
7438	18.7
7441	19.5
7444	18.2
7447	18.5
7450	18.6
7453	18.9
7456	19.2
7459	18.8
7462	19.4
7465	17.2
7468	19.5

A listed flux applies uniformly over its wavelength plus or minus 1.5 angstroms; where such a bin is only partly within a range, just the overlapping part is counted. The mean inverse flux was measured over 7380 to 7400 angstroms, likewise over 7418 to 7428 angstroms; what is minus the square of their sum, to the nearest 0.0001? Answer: -0.0114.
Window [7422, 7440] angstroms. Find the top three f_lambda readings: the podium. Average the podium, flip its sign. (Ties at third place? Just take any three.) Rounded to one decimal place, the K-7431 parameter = -19.2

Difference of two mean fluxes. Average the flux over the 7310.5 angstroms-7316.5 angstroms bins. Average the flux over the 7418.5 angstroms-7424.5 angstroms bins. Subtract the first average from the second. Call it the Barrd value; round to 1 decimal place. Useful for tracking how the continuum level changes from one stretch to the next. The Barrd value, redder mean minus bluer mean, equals 0.9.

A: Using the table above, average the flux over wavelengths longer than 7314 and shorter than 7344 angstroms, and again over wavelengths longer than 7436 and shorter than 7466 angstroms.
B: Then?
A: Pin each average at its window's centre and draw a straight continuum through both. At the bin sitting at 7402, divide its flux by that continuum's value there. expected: 0.93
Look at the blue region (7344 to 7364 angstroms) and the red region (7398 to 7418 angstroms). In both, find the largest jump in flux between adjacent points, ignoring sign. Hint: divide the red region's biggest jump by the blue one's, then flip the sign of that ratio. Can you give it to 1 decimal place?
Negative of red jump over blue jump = -1.5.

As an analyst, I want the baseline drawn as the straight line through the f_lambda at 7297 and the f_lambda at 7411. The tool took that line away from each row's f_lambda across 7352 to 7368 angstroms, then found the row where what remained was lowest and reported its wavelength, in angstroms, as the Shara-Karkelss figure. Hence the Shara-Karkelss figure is 7360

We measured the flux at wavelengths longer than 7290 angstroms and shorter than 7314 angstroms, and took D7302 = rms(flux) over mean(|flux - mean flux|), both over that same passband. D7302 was 50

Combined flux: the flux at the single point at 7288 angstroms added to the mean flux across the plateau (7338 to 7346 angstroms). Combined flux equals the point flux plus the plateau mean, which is 35.4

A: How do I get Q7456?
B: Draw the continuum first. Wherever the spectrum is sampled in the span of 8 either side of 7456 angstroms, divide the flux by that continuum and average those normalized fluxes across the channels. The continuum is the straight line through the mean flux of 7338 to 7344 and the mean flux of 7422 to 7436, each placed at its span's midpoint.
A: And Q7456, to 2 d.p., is 1.00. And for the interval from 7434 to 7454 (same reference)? 0.99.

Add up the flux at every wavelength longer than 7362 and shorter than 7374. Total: 72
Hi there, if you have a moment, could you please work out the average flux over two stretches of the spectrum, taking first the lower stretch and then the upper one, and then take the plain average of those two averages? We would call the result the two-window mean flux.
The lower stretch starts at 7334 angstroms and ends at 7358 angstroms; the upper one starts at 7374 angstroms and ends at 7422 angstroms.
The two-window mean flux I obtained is 18.3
